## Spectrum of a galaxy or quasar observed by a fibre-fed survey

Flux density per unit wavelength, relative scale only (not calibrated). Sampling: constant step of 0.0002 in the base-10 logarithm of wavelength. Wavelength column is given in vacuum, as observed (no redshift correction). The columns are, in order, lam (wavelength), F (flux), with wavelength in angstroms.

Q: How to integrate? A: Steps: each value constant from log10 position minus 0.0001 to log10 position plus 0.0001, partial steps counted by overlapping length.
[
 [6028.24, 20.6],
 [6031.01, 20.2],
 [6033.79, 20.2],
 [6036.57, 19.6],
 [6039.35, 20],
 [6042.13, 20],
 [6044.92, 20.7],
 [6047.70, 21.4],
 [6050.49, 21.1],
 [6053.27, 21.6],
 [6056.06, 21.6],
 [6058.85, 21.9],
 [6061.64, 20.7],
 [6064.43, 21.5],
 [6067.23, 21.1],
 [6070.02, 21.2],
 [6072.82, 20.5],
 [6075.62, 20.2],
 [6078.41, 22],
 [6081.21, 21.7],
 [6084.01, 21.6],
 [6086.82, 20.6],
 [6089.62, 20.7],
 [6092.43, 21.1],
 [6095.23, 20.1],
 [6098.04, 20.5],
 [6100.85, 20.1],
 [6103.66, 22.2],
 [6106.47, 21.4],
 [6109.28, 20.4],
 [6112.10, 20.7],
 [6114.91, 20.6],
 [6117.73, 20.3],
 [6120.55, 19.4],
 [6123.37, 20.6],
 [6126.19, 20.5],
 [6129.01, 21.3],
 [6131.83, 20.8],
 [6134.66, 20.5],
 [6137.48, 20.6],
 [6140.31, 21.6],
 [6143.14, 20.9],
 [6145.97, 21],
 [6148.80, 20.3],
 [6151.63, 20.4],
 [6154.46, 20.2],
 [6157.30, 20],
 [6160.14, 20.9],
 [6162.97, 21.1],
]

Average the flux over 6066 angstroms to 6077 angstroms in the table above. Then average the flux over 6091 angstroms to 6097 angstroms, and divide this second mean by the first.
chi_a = 0.99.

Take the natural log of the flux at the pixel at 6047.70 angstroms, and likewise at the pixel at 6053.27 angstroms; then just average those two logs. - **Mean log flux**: 3.07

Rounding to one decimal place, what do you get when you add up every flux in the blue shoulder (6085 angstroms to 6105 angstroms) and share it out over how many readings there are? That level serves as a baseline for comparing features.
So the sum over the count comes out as 20.8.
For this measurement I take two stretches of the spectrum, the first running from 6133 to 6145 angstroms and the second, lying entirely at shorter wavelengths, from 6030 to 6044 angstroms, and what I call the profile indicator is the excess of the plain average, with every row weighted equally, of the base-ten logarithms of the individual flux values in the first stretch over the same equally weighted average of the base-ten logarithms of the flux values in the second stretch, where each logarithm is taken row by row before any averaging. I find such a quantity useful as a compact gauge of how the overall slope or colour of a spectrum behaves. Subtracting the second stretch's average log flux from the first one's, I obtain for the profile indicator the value 0.019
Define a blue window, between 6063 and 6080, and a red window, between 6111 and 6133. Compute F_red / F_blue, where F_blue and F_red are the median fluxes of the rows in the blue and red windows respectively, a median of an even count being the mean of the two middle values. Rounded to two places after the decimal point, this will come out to 0.97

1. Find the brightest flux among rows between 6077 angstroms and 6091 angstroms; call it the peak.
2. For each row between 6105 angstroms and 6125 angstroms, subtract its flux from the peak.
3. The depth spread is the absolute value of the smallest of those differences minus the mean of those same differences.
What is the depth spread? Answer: 0.91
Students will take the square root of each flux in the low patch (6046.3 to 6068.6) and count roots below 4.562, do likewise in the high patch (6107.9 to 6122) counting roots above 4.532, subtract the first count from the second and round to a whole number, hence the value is 1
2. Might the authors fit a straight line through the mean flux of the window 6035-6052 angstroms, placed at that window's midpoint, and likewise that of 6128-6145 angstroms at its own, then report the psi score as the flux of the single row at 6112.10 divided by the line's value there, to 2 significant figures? 0.99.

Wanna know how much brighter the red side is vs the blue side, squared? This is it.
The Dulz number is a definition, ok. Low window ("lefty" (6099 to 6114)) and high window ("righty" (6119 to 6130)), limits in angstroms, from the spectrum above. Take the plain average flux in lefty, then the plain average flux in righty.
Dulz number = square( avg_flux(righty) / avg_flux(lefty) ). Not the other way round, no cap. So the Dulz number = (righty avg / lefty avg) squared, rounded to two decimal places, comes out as 0.95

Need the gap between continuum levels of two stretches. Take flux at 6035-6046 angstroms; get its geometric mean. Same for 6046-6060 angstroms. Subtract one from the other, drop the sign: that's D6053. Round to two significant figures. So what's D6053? 1.4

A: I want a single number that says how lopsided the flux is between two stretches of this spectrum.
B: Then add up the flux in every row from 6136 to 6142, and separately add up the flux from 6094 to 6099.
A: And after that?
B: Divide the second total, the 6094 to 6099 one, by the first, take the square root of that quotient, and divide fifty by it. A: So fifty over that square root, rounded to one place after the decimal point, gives 51.0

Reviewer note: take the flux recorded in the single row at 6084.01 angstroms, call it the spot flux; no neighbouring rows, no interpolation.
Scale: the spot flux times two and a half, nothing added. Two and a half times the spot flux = 54.0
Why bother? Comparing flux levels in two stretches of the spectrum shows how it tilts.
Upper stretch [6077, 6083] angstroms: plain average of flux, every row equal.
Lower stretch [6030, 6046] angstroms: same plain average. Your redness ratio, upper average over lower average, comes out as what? 1.09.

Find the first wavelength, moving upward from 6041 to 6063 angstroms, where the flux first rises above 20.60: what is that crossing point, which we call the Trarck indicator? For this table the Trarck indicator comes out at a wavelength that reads 6044.92 angstroms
